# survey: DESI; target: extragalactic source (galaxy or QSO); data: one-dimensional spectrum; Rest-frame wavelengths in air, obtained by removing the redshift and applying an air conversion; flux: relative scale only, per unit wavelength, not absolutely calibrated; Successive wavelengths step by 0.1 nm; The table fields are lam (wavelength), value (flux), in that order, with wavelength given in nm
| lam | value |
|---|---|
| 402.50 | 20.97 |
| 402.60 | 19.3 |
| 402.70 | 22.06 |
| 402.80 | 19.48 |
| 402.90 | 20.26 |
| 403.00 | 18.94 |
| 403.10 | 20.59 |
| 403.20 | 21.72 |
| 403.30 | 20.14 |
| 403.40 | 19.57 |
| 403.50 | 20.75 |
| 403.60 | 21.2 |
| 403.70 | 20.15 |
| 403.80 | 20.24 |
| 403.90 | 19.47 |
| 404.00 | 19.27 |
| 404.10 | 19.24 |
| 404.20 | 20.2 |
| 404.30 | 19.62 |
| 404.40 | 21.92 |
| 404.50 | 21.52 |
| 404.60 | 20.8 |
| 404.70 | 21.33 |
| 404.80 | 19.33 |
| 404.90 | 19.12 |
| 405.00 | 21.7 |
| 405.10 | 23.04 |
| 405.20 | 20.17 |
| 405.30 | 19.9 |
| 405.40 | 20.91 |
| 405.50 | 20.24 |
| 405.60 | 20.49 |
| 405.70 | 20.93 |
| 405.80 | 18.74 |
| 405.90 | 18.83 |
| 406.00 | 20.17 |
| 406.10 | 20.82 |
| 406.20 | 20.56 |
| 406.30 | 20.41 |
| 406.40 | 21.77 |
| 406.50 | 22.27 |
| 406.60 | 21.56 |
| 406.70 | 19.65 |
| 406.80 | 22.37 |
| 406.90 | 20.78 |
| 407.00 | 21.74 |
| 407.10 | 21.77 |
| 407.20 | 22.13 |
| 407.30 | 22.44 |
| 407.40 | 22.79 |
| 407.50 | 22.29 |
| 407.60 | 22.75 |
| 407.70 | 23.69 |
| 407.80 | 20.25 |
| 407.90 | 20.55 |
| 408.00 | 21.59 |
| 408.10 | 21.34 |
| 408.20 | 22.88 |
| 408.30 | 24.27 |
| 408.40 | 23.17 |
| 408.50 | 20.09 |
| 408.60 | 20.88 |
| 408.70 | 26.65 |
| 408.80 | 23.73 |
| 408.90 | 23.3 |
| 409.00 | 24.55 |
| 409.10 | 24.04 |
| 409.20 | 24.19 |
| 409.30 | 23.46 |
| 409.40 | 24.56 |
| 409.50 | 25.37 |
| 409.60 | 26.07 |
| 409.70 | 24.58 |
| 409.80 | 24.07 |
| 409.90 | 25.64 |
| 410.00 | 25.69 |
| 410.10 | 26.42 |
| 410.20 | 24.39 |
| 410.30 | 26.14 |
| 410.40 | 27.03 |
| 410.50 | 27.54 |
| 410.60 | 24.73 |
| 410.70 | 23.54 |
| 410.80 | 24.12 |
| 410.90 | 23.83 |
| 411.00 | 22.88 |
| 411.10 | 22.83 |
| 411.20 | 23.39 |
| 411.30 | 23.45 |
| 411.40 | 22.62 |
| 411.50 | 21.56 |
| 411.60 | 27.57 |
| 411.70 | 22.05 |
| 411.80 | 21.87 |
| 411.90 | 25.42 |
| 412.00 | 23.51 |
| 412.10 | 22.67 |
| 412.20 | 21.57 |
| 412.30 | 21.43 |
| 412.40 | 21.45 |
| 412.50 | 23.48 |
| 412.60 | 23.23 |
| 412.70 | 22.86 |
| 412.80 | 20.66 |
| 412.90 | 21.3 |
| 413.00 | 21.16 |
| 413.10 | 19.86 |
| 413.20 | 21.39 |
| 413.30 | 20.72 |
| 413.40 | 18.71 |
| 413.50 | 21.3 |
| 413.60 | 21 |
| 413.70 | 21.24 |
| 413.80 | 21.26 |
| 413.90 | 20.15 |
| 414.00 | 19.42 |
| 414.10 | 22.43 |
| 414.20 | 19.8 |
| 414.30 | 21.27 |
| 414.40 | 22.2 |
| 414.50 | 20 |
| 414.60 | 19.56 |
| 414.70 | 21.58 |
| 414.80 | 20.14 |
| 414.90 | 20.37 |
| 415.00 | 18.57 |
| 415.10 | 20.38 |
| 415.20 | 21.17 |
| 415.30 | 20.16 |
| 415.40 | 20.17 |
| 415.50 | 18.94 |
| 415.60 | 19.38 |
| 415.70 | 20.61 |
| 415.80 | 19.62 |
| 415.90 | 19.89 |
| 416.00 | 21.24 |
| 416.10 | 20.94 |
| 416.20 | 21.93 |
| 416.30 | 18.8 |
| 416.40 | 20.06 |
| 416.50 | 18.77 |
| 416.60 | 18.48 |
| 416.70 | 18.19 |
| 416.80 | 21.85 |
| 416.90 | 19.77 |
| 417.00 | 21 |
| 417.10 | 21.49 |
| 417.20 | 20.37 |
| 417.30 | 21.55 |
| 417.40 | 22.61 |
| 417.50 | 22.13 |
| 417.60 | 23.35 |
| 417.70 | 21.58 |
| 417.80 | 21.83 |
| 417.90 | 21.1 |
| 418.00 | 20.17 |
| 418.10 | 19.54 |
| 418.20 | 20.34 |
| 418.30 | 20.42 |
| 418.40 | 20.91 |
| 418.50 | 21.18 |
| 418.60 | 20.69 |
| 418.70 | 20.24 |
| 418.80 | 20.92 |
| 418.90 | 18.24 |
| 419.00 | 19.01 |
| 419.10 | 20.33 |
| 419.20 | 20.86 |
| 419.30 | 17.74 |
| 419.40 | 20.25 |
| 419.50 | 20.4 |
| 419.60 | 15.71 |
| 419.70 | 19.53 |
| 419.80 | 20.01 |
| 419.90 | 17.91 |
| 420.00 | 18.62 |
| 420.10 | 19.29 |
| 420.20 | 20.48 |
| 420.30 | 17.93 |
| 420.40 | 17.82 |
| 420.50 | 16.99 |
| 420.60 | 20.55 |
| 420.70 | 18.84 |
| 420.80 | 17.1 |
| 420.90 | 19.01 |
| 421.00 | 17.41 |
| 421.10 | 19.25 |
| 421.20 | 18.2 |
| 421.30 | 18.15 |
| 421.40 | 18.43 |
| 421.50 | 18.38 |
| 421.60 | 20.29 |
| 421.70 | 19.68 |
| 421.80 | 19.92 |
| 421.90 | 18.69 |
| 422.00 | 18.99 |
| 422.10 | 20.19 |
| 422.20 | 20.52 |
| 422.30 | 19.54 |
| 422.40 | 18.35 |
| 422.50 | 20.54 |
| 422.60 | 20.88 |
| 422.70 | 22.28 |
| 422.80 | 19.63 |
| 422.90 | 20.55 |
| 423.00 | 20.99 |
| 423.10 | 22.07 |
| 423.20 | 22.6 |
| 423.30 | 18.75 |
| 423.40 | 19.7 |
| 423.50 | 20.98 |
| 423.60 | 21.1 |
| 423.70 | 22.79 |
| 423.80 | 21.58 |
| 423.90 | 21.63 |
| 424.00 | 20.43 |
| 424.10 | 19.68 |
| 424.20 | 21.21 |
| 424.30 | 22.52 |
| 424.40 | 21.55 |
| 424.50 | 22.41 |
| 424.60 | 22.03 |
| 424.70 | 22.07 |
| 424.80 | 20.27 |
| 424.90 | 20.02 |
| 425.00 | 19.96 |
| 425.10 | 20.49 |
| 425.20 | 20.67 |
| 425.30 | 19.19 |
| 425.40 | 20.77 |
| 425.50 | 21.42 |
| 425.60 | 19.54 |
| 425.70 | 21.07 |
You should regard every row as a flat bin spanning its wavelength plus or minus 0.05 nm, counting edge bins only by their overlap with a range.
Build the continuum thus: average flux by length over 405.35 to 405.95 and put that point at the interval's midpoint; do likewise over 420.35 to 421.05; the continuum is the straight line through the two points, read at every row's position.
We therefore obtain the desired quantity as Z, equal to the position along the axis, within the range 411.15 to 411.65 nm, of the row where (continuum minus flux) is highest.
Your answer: 411.50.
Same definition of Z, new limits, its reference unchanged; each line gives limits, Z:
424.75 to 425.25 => 425.00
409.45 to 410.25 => 409.80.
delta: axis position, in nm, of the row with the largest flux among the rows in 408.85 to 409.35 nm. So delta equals 409.00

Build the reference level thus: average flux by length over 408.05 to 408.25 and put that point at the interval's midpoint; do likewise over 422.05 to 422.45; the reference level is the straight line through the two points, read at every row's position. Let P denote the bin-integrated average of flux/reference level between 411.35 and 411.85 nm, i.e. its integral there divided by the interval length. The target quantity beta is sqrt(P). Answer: 1.04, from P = 1.076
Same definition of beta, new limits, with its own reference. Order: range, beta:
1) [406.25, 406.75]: 0.97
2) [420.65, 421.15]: 0.96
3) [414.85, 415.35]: 0.98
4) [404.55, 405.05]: 0.95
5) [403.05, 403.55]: 0.95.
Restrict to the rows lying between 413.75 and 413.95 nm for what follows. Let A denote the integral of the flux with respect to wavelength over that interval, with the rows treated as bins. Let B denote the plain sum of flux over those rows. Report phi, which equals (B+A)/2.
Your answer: 22.8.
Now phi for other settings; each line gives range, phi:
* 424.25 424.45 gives 24.2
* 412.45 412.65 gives 25.7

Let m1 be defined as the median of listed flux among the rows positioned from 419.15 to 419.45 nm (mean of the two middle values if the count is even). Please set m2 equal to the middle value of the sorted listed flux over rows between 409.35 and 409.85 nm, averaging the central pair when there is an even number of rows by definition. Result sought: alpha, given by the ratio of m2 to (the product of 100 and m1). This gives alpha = 0.0121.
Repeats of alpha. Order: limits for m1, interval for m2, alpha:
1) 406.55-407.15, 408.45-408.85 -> 0.0103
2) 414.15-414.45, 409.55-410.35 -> 0.0121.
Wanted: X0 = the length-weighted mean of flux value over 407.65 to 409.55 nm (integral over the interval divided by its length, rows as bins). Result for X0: 23.1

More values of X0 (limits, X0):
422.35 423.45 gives 20.6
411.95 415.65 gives 20.9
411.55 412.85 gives 22.9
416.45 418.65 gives 20.8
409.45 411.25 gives 24.9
